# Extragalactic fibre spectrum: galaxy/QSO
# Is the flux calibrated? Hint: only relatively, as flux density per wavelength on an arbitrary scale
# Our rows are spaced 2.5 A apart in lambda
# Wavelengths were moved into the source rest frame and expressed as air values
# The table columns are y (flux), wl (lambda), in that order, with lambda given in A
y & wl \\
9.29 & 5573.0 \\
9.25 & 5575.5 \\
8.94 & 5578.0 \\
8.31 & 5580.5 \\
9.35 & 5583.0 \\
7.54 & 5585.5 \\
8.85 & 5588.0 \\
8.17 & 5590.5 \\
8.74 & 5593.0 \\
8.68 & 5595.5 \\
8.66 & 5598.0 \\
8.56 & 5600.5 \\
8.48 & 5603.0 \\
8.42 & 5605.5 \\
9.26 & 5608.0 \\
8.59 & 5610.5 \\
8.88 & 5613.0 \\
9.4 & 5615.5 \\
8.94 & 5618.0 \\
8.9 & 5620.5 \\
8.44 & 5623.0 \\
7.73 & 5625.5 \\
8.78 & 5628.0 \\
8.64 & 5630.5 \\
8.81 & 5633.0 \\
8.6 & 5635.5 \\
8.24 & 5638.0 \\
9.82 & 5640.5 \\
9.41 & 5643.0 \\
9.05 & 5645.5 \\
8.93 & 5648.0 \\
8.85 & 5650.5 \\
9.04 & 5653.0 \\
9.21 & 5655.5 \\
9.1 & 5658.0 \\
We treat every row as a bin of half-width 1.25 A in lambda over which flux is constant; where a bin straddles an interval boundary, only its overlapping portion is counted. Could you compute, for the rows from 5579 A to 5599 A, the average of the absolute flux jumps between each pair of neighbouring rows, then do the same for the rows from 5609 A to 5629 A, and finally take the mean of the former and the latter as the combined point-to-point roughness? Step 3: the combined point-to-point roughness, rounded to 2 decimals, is 0.64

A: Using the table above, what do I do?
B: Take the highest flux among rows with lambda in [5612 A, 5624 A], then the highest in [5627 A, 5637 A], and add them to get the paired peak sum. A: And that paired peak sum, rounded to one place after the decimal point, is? 18.2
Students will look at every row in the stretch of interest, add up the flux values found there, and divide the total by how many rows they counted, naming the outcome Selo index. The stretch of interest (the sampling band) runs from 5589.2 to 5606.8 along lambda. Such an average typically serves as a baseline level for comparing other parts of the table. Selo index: 8.5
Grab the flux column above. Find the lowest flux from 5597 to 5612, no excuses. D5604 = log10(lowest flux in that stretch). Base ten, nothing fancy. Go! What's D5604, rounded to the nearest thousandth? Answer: 0.925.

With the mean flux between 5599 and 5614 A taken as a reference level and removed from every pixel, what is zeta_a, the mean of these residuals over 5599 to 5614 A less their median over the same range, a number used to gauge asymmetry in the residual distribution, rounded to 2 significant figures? 0.12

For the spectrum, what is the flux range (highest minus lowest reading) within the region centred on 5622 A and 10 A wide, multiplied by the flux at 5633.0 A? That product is 10.7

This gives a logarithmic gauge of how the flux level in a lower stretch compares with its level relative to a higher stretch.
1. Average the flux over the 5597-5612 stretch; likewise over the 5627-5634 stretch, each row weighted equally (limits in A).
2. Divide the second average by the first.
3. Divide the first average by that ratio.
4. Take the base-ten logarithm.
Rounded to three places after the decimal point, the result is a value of 0.934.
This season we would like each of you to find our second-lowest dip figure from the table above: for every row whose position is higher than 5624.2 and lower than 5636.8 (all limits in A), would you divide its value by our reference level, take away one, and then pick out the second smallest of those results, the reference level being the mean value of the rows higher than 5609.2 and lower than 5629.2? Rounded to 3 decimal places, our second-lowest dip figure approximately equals -0.012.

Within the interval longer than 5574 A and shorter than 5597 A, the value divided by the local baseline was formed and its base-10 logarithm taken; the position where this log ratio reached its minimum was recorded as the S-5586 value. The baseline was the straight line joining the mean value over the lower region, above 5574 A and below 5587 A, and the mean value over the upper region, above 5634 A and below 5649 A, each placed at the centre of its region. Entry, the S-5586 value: 5585.5 A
